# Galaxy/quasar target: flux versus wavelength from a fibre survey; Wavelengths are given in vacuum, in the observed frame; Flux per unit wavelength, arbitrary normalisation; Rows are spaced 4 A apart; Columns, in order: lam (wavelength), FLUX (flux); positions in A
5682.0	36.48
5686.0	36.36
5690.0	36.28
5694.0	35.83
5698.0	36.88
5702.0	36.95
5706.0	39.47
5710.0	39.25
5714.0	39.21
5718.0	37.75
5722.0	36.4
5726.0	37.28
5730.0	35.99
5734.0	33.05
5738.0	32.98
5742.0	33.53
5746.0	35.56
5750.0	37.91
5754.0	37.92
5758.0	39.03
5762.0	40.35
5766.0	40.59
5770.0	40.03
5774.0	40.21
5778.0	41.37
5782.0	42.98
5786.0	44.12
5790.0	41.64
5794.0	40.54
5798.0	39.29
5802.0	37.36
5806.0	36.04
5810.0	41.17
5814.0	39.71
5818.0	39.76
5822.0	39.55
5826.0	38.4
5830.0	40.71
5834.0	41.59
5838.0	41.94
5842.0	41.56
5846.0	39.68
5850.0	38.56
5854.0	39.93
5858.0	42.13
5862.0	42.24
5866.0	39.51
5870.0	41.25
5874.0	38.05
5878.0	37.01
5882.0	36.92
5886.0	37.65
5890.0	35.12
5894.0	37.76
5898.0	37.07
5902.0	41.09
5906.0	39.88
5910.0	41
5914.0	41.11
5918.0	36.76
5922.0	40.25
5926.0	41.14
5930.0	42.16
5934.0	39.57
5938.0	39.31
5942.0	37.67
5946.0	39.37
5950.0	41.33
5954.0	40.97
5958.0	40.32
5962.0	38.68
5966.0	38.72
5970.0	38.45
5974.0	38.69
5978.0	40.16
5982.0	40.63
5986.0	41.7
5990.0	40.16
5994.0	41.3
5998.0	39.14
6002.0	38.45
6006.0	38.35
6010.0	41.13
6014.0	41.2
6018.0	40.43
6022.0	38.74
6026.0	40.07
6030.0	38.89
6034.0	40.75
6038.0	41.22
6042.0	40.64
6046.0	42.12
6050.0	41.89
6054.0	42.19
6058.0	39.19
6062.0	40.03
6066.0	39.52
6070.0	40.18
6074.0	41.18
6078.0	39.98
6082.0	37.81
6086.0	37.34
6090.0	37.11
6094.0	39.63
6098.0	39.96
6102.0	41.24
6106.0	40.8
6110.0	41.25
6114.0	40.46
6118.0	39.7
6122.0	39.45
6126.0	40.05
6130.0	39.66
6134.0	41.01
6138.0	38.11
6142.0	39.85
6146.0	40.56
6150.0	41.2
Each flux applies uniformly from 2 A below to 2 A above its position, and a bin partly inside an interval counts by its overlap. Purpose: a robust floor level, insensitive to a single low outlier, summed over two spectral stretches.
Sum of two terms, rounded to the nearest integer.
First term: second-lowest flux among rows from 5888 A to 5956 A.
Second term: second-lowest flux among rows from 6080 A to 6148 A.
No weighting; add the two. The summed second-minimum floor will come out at 74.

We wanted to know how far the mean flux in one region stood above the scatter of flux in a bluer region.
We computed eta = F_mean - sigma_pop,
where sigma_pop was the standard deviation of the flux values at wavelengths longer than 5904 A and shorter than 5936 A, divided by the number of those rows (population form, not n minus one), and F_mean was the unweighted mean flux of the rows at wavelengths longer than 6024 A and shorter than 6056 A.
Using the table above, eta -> 39.4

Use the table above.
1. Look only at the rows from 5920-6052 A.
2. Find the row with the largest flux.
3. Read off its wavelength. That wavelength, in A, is 5930.0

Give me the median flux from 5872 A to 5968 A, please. 39.3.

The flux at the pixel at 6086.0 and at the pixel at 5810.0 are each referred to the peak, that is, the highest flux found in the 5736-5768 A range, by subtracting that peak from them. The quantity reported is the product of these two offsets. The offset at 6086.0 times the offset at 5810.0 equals -1.9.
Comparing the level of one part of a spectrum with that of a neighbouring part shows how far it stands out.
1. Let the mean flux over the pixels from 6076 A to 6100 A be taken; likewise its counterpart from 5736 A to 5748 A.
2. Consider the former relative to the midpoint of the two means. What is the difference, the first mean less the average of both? 2.3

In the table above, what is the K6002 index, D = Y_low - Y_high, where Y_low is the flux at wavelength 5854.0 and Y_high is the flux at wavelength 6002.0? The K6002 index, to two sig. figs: 1.5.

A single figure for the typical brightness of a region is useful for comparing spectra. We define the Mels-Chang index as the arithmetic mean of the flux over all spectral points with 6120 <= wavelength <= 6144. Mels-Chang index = 39.7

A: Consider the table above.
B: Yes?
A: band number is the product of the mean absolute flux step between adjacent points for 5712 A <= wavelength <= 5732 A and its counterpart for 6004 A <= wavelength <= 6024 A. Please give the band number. 1.7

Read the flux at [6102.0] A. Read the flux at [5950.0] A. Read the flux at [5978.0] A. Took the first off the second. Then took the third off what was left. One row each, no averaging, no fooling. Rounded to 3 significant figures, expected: -40.1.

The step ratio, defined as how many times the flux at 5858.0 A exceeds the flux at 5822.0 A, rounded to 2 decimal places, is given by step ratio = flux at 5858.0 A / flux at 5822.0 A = 1.07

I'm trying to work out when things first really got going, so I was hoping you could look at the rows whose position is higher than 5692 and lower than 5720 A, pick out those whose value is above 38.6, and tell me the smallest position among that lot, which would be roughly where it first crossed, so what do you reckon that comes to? 5706.0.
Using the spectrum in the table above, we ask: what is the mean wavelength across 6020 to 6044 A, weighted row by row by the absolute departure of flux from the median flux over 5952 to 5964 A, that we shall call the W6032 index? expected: 6029.8 A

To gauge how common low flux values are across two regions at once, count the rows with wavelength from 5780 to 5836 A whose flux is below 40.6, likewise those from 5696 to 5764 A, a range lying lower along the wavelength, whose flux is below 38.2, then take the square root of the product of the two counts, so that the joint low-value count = 10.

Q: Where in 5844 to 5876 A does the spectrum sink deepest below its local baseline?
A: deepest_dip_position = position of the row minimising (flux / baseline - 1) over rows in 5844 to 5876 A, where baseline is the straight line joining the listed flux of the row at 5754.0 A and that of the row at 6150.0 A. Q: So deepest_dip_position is 5874.0 A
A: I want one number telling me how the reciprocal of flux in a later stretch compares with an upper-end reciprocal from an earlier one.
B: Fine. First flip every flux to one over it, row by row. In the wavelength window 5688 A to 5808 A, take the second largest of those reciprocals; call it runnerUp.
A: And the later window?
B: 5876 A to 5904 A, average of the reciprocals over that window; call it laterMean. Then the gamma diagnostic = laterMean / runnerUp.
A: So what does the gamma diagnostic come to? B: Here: 0.88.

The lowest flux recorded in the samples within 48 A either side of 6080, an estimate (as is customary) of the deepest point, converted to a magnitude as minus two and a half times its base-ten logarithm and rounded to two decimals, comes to -3.92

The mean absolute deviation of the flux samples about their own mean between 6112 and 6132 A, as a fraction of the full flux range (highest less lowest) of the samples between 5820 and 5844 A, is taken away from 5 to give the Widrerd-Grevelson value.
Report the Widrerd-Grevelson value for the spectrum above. 4.91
